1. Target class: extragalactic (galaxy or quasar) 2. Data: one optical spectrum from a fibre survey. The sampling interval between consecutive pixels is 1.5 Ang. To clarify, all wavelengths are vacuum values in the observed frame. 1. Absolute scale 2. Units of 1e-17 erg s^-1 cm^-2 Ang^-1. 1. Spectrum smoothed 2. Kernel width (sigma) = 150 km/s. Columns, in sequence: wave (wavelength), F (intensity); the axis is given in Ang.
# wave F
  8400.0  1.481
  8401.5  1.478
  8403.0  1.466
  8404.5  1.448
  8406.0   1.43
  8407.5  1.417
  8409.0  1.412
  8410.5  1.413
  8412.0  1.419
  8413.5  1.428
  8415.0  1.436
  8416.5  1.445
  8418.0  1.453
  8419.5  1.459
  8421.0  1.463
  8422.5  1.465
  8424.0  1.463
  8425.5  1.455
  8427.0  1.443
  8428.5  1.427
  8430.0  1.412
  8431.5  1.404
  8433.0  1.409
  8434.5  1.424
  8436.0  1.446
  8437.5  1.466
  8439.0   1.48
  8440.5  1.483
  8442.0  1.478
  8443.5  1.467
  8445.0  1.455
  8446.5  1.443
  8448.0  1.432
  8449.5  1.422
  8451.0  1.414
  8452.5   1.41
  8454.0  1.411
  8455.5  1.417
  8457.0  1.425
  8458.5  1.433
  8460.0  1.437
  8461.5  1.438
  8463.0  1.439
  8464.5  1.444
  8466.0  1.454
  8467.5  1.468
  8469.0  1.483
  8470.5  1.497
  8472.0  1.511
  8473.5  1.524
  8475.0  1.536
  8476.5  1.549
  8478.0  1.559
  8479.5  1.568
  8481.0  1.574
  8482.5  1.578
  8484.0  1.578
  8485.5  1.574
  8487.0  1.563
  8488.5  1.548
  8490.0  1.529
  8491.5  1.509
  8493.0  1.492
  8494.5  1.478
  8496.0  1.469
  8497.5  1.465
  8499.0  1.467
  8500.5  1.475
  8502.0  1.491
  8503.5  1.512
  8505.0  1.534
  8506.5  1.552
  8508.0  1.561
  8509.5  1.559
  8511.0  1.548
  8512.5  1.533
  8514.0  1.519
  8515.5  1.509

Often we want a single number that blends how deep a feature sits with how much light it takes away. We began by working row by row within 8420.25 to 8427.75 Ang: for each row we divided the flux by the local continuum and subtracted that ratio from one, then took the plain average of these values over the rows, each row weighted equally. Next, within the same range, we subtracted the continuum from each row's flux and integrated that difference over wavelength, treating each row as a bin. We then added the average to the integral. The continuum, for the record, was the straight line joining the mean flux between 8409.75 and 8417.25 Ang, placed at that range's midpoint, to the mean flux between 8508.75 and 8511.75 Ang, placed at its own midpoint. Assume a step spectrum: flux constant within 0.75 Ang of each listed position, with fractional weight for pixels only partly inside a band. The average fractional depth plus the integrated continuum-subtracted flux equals 0.1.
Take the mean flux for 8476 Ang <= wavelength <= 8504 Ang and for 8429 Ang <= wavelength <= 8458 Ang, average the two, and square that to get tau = 2.19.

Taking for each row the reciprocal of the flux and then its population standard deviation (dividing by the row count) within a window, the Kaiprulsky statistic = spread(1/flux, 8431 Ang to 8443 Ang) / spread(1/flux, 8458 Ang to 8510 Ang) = 0.7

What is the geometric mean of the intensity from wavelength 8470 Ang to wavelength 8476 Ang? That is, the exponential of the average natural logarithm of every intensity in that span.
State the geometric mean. 1.517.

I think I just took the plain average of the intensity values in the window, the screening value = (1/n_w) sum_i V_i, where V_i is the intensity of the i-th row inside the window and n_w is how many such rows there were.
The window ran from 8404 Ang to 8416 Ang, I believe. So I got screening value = 1.43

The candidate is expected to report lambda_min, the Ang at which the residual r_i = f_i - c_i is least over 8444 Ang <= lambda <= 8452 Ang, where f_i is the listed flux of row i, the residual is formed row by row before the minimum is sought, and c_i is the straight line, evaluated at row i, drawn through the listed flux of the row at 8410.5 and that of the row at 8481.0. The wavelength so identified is 8451.0 Ang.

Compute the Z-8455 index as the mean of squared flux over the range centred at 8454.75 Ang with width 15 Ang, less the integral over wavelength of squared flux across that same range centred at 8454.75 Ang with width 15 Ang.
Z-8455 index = -28.4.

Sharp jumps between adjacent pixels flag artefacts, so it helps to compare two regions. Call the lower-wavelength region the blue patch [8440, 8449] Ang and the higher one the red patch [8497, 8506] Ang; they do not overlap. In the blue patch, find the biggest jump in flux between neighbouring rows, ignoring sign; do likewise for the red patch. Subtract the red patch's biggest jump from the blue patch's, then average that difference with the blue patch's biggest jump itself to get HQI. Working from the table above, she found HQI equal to 0.001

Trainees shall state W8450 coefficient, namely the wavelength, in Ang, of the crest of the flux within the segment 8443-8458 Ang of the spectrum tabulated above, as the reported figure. 8443.5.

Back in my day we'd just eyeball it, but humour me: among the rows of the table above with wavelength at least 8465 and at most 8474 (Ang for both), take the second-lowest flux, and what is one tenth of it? 0.147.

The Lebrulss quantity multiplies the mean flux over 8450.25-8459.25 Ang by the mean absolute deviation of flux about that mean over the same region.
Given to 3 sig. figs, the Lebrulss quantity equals 0.0101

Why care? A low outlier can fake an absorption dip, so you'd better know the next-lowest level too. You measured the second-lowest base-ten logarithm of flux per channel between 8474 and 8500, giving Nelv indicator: 0.166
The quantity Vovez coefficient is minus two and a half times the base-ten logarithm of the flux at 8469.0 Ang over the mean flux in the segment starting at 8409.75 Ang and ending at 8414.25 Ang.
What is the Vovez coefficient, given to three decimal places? -0.047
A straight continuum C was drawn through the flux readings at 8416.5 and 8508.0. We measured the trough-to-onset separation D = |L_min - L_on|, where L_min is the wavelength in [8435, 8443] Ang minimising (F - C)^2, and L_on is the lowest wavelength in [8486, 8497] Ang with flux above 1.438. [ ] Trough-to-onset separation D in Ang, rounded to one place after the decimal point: 45.0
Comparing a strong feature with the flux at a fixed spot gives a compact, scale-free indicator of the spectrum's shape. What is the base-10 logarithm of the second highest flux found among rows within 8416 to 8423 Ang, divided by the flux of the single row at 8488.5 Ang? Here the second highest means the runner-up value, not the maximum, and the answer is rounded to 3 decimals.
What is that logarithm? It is -0.025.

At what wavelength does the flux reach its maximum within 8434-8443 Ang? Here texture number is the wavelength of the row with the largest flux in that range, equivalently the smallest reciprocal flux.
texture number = 8440.5 Ang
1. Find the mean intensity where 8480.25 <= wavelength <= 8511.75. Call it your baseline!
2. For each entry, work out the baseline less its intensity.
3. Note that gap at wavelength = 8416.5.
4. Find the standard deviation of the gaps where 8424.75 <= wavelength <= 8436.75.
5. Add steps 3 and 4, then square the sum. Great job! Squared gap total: 0.010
